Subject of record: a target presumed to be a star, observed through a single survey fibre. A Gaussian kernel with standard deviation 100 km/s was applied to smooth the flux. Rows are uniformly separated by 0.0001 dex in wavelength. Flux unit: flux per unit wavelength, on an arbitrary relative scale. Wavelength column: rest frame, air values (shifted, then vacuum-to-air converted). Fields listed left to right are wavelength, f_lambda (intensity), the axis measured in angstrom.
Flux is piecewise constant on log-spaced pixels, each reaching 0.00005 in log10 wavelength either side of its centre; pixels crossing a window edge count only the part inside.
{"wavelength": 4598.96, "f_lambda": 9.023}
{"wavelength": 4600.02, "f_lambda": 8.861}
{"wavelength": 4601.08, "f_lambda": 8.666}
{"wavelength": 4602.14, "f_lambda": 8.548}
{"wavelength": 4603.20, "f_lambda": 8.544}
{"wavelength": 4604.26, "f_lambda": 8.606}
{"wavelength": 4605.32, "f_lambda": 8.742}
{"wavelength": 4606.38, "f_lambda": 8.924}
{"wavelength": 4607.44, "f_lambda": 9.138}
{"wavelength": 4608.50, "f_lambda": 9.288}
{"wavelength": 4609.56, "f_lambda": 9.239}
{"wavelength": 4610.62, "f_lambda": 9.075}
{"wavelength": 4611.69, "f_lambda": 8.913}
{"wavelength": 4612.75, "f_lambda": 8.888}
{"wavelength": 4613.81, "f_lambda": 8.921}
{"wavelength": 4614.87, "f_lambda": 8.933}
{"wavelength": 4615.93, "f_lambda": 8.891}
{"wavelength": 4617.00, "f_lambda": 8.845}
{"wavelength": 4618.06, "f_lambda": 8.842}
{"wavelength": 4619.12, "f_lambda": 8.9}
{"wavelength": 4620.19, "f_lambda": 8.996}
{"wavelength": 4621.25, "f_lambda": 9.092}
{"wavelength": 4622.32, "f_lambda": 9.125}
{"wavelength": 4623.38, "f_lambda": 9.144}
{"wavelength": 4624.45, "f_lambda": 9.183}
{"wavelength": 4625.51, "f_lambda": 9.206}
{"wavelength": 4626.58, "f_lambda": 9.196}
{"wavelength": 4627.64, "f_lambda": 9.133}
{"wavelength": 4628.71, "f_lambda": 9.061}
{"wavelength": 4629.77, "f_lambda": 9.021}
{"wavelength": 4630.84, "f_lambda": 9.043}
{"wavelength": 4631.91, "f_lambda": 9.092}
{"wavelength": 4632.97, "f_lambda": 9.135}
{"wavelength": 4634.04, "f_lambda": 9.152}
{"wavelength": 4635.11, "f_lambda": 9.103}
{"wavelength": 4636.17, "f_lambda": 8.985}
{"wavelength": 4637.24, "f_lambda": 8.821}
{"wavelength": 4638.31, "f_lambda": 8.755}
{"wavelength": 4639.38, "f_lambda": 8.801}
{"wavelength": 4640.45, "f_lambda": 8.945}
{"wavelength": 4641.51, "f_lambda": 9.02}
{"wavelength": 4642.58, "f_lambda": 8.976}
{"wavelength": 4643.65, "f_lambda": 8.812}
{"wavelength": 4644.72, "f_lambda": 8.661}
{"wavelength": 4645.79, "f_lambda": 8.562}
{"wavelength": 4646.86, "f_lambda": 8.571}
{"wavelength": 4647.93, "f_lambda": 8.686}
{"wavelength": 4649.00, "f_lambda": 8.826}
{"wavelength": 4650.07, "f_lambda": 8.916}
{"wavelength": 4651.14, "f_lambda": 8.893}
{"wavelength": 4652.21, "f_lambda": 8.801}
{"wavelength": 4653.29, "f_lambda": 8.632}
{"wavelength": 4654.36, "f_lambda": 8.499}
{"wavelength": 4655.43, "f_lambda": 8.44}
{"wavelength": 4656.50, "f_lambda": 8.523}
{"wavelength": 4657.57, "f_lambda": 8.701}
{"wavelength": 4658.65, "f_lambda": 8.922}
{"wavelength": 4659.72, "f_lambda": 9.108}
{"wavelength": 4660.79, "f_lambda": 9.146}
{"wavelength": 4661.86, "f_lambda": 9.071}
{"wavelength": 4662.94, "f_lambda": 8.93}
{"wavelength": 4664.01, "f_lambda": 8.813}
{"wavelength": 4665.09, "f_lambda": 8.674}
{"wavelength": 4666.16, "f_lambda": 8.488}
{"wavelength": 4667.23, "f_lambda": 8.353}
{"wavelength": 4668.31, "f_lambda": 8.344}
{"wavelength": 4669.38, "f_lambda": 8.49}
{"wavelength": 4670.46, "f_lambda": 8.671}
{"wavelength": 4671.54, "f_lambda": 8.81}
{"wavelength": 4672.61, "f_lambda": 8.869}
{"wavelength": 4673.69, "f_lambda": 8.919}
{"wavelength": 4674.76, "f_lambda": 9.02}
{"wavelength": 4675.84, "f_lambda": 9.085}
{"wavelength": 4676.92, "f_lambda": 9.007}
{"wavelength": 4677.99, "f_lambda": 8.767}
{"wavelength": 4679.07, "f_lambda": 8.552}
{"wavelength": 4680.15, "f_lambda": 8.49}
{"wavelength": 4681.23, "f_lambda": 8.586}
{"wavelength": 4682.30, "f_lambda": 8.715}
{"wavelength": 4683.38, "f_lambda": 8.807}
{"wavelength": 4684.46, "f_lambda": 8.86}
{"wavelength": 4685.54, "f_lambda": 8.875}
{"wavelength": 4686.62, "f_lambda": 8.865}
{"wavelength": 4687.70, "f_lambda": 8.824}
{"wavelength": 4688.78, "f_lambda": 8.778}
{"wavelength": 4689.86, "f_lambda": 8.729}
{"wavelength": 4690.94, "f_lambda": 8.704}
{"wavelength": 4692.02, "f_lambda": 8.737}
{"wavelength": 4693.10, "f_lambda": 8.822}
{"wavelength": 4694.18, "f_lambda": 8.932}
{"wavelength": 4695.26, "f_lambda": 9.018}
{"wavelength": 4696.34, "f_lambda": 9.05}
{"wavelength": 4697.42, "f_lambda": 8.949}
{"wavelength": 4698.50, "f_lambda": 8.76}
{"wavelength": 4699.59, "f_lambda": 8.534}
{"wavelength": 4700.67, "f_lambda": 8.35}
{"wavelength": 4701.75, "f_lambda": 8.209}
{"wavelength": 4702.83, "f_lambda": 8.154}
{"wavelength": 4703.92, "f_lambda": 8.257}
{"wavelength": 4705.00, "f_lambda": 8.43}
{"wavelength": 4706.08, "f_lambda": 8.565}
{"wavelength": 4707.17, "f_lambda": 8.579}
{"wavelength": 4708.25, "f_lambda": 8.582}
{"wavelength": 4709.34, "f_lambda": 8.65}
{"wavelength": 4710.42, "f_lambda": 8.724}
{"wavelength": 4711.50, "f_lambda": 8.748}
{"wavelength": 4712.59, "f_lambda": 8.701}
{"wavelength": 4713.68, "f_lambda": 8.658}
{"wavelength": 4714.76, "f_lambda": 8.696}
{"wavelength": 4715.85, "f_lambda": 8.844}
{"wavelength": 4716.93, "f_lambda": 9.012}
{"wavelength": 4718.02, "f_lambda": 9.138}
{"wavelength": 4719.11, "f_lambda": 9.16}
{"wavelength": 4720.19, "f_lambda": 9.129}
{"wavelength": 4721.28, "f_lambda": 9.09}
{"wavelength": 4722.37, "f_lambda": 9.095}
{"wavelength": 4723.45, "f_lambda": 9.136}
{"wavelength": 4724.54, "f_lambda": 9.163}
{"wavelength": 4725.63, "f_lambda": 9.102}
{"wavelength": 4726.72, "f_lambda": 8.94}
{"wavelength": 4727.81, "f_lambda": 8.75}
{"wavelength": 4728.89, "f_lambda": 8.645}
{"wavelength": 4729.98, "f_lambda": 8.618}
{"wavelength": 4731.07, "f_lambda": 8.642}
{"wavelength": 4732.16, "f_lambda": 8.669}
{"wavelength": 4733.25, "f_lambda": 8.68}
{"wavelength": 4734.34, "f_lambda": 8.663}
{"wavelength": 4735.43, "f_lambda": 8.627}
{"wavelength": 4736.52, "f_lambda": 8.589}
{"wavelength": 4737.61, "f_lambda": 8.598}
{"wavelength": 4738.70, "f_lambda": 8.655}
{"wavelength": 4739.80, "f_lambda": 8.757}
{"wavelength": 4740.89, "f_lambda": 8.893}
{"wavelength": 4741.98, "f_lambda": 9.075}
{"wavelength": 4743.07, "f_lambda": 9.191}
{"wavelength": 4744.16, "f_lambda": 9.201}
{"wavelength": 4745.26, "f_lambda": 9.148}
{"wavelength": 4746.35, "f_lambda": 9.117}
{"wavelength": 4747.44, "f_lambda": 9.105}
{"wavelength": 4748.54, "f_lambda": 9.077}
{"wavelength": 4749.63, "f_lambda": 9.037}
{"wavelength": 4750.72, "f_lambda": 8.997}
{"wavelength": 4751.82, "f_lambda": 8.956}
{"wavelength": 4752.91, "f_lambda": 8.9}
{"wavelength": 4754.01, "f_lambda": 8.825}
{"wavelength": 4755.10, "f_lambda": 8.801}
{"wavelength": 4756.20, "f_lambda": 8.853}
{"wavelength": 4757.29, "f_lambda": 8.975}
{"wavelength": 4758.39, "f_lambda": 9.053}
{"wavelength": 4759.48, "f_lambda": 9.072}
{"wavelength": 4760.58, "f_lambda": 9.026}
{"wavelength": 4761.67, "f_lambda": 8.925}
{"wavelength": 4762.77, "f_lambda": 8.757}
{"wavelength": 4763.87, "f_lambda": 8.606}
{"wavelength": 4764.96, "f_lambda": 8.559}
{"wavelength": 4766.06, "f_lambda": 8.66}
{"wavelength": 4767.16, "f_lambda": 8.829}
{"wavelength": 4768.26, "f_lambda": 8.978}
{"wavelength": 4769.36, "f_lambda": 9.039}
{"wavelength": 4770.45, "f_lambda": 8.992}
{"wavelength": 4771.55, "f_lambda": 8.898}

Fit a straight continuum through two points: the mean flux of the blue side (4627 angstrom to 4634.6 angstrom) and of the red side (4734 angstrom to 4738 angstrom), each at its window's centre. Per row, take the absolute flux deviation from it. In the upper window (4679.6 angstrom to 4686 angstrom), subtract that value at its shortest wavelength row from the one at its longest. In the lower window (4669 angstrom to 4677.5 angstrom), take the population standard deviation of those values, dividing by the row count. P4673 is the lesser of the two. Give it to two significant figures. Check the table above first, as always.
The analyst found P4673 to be -0.35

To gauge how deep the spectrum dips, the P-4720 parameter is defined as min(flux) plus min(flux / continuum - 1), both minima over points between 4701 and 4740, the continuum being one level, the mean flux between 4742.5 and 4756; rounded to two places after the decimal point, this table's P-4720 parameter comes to 8.06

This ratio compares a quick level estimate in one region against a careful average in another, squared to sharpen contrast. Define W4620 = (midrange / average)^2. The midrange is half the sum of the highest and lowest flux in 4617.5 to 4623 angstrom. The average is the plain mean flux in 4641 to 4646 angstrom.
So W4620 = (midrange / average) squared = 1.04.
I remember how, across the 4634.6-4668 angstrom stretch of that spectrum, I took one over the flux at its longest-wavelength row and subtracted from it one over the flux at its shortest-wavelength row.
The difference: 0.010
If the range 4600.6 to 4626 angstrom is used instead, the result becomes -0.007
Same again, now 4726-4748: -0.002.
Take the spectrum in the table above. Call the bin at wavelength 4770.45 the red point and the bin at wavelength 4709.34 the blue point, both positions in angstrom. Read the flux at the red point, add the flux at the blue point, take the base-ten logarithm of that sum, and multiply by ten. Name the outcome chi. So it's 12.47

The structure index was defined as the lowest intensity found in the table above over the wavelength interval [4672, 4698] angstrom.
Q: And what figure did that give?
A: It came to 8.49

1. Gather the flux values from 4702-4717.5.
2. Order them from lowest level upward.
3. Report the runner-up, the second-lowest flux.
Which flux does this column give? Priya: 8.257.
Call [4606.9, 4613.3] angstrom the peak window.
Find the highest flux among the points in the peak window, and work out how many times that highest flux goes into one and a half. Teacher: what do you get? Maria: 0.161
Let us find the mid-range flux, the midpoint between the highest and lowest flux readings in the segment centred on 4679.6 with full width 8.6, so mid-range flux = 8.79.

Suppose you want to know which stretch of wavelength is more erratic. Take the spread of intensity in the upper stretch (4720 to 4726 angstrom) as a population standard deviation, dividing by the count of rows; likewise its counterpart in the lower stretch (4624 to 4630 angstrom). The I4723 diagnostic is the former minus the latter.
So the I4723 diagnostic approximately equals -0.04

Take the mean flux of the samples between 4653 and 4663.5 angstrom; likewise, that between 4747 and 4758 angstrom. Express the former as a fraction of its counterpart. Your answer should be 0.98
